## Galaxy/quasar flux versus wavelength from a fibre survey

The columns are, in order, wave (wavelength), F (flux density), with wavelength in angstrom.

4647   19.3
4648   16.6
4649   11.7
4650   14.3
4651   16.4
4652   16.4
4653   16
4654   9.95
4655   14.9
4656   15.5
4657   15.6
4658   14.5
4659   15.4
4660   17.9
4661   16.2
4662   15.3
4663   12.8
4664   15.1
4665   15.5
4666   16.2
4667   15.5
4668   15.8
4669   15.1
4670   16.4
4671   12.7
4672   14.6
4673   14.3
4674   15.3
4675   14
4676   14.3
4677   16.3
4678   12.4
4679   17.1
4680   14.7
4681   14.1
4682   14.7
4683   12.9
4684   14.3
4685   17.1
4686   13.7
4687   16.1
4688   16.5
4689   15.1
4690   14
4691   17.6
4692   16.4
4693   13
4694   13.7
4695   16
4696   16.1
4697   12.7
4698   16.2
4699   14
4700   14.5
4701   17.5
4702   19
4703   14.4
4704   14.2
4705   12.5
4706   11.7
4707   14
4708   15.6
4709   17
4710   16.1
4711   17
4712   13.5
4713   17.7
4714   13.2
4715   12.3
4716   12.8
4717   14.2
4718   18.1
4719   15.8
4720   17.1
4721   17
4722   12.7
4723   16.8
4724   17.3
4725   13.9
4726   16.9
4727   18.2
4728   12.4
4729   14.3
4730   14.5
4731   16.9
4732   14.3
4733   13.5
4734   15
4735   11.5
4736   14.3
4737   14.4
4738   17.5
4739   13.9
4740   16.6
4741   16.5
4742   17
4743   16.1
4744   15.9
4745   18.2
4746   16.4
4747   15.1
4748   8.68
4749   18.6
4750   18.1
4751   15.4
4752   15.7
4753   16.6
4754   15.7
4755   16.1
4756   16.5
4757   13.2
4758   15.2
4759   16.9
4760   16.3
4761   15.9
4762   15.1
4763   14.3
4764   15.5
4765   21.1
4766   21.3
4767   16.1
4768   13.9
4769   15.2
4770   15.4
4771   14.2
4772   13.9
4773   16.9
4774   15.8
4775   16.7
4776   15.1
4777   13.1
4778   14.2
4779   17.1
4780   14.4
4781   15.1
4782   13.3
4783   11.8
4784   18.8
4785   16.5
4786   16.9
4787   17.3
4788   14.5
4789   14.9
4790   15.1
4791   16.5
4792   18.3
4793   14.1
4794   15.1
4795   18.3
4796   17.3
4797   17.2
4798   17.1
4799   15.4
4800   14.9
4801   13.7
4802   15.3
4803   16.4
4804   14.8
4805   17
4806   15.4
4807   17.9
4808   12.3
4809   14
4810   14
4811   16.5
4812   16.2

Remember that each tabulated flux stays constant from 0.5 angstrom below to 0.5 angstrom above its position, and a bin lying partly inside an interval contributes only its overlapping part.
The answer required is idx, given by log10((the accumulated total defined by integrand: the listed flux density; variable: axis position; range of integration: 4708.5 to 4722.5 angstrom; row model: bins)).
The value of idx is 2.331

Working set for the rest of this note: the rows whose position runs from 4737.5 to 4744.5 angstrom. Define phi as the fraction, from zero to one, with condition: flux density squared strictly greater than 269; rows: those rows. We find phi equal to 0.6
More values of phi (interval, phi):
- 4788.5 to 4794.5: 0.3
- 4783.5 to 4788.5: 0.8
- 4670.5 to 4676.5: 0.0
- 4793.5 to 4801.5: 0.5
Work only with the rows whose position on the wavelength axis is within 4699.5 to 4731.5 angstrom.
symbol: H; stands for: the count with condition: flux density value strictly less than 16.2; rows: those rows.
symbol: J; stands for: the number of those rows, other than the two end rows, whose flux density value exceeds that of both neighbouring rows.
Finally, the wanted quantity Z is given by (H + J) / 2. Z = 13.50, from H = 19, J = 8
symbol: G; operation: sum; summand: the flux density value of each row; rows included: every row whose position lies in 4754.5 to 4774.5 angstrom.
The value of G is 319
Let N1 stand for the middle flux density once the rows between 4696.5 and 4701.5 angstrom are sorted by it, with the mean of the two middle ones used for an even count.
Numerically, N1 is 14.5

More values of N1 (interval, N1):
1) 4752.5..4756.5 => 16.3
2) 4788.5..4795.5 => 15.1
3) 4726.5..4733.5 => 14.3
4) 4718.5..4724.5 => 16.9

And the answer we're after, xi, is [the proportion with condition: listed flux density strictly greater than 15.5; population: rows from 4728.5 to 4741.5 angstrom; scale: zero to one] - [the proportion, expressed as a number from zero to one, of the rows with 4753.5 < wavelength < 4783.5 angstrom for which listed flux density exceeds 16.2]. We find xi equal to 0.04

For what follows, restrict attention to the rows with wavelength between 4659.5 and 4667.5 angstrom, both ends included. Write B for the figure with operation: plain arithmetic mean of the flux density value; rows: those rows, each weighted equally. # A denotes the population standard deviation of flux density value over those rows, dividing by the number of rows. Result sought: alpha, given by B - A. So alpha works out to 14.2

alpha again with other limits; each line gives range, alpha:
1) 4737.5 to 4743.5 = 15.1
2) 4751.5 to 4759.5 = 14.6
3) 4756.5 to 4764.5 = 14.2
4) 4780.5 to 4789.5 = 13.4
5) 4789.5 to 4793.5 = 14.4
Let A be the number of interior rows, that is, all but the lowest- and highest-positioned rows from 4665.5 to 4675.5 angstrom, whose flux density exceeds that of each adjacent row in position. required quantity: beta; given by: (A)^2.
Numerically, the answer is 16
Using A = 4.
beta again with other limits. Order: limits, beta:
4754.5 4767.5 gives 9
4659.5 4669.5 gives 4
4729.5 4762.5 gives 100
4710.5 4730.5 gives 25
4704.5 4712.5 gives 4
